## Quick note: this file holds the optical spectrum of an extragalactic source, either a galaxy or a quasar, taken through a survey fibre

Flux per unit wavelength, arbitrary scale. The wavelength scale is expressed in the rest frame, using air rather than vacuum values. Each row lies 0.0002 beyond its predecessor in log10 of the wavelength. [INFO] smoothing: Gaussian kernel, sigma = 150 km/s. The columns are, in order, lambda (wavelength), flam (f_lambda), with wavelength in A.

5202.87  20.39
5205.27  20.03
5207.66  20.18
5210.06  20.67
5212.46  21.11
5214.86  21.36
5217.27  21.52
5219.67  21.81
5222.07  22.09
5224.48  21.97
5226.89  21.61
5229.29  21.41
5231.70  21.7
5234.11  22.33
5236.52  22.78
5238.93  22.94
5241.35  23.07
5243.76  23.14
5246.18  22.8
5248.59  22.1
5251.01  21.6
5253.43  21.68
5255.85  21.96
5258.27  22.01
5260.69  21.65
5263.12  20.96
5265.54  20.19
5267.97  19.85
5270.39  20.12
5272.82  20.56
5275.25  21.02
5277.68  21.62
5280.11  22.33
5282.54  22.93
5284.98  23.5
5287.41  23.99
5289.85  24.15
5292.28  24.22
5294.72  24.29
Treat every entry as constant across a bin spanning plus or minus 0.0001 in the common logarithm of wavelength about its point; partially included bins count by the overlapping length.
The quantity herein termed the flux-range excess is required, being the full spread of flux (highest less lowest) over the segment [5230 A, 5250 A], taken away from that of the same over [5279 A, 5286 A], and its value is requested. -0.27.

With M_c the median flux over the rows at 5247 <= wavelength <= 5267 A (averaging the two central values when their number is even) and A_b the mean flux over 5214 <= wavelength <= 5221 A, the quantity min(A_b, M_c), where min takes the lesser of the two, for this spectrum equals 21.6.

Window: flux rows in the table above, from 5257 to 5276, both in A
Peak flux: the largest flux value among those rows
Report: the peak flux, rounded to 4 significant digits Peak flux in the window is 22.01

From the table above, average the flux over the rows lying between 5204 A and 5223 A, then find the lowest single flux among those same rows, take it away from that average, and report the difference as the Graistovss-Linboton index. 1.1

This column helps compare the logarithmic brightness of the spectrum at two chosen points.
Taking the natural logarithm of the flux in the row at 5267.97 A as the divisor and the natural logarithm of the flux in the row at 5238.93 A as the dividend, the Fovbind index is 1.05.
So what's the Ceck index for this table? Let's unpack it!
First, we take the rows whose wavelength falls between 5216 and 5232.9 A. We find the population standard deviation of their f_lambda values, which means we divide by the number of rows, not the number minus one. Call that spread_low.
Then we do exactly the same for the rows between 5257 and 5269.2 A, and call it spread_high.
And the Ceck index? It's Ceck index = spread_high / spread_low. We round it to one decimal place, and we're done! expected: 3.7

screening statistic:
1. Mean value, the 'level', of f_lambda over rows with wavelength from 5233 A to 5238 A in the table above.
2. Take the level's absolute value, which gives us 22.6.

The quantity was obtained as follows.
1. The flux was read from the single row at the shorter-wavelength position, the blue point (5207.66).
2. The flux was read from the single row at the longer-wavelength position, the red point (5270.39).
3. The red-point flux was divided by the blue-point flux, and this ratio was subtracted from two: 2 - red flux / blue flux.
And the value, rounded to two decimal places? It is 1.00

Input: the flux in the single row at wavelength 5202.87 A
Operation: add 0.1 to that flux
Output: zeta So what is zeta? 20.5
